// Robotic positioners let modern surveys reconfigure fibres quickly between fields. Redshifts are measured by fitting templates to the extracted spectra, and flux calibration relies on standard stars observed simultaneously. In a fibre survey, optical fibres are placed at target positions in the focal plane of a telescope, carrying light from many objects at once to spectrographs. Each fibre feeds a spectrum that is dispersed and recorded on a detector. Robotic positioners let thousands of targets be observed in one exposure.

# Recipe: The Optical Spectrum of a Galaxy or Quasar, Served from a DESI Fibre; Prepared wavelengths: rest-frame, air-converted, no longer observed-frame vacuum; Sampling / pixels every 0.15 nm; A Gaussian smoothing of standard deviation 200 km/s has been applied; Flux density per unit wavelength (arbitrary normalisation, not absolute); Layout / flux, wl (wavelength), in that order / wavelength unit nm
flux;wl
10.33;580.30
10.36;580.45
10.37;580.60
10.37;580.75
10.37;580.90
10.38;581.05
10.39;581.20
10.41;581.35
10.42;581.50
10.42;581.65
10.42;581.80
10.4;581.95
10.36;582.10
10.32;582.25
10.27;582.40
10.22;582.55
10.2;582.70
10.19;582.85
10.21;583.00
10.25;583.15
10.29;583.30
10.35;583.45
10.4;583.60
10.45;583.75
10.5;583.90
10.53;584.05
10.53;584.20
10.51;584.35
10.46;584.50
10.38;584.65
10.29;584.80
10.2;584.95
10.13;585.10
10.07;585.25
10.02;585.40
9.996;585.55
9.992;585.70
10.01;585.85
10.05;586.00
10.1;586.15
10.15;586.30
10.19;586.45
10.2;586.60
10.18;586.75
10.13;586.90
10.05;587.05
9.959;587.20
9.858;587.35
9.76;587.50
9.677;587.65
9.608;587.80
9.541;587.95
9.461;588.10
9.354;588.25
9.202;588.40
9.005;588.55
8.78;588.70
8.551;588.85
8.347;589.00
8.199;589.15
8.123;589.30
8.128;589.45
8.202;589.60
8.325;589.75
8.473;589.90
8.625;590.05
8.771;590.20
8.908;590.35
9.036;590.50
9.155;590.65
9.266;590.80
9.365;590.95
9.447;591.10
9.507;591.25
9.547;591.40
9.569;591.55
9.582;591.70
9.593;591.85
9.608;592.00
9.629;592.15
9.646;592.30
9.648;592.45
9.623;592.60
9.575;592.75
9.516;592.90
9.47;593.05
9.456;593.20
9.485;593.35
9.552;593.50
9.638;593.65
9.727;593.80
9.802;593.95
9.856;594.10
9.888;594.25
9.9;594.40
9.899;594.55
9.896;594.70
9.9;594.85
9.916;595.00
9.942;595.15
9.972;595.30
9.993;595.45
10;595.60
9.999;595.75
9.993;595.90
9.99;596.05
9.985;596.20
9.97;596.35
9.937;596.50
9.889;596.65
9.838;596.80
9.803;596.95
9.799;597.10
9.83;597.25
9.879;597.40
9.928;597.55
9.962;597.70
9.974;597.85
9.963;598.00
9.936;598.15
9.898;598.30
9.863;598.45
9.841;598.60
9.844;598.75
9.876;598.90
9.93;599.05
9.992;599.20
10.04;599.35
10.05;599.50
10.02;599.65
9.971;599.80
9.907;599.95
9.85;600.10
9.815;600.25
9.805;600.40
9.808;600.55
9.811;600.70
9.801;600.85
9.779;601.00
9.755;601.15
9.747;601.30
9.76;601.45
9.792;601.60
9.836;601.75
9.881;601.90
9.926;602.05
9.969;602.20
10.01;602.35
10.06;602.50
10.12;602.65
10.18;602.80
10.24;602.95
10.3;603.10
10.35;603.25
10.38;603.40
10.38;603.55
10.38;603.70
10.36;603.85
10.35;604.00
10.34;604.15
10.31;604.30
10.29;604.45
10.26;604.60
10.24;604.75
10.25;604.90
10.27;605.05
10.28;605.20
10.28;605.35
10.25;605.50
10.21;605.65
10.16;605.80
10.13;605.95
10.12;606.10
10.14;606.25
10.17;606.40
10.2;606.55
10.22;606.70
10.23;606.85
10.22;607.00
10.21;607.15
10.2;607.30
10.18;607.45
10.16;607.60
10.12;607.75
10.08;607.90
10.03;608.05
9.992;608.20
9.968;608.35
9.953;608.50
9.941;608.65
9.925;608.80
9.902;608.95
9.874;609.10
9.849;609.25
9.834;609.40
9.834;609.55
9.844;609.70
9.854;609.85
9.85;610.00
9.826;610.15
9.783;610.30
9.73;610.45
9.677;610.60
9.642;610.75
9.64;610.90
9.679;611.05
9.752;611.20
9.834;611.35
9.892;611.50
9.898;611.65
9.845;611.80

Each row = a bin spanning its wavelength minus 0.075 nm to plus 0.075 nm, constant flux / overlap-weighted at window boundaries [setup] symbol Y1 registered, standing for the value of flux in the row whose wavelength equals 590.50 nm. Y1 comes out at 9.036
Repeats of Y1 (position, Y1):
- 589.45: 8.128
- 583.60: 10.4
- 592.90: 9.516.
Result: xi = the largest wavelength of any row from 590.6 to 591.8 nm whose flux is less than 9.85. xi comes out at 591.70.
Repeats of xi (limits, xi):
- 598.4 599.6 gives 598.75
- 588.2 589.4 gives 589.30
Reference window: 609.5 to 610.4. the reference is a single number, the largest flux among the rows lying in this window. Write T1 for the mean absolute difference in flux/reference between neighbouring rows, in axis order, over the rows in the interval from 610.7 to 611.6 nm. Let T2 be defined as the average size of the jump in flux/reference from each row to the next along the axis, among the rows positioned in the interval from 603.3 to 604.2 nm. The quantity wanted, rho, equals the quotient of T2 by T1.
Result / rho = 0.16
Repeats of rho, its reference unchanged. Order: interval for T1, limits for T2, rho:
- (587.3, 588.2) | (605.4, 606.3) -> 0.38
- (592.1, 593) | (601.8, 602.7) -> 1.58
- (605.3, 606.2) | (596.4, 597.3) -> 1.06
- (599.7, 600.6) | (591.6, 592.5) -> 0.39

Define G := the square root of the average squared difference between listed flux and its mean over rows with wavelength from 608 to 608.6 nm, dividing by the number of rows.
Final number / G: 0.029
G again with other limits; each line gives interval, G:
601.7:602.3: 0.050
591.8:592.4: 0.020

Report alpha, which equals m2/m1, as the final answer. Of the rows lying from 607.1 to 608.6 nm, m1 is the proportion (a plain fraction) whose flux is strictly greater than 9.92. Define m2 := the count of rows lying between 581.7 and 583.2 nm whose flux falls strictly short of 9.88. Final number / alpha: 0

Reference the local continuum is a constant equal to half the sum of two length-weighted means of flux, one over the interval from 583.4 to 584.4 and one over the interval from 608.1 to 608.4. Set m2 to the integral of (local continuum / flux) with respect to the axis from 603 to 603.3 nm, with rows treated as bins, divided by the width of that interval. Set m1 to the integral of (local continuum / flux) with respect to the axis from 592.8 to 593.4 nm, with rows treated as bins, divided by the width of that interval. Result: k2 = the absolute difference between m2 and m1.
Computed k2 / 0.09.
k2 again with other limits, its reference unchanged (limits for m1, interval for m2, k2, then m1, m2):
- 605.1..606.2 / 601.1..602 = 0.04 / 1.00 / 1.04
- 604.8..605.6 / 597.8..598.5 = 0.03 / 1.00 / 1.03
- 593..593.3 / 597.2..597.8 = 0.05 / 1.08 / 1.03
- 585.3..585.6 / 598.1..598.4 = 0.01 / 1.02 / 1.03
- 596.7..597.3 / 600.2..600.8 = 0.00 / 1.04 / 1.04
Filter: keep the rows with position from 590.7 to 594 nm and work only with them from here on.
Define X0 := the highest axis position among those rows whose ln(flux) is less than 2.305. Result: 593.95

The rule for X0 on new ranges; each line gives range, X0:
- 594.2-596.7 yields 596.65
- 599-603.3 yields 602.35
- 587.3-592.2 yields 592.15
